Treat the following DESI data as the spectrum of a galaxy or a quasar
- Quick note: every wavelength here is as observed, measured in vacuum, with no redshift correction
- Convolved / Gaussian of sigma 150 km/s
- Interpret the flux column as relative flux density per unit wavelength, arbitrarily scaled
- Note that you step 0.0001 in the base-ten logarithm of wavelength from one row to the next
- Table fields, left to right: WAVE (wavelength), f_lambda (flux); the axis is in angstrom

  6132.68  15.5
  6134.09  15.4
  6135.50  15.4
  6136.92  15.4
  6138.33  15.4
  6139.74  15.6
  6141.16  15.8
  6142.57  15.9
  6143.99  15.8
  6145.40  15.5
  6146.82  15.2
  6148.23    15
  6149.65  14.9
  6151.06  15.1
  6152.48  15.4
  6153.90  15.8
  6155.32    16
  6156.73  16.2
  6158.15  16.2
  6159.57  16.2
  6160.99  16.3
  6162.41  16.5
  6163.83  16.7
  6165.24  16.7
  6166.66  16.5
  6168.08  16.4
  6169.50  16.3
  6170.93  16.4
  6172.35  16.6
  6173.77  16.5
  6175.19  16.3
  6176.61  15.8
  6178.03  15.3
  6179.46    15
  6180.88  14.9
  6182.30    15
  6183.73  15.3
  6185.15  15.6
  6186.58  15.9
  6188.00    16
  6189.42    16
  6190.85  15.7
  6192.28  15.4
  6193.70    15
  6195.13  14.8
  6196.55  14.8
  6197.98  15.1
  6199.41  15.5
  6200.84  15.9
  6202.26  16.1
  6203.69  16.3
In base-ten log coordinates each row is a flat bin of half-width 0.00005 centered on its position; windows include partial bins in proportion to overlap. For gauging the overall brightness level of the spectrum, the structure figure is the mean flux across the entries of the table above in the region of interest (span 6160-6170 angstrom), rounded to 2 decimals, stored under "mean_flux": 16.49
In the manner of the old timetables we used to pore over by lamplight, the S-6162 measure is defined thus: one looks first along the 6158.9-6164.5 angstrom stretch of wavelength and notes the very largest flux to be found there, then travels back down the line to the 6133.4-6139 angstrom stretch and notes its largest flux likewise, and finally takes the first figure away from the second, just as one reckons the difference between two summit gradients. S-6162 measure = -1.3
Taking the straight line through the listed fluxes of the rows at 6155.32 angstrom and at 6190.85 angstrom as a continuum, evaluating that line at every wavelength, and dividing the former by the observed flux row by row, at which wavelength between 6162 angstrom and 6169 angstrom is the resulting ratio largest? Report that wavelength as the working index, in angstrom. 6168.08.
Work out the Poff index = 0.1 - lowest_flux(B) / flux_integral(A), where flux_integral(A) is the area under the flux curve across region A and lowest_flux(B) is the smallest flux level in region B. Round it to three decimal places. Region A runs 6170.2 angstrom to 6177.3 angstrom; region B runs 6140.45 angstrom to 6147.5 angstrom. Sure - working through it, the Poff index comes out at -0.031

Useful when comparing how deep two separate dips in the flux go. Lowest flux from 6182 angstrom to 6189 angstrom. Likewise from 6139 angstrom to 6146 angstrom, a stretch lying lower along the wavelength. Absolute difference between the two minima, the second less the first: 0.5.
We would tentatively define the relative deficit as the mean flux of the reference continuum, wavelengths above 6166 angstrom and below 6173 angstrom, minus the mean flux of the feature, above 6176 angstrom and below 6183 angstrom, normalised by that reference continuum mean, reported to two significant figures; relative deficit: 0.075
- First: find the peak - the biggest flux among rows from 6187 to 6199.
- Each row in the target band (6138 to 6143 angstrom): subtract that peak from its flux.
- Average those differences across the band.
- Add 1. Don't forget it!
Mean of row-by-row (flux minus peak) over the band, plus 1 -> 0.68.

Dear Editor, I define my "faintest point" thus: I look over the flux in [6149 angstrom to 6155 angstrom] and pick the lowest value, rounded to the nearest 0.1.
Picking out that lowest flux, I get 14.9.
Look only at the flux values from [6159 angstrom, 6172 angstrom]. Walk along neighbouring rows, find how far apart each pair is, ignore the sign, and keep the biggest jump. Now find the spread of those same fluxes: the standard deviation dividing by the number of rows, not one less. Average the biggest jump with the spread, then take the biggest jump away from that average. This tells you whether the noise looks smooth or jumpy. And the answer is -0.018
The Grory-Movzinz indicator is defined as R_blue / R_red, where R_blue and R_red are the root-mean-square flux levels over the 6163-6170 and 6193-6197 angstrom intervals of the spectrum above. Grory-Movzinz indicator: 1.11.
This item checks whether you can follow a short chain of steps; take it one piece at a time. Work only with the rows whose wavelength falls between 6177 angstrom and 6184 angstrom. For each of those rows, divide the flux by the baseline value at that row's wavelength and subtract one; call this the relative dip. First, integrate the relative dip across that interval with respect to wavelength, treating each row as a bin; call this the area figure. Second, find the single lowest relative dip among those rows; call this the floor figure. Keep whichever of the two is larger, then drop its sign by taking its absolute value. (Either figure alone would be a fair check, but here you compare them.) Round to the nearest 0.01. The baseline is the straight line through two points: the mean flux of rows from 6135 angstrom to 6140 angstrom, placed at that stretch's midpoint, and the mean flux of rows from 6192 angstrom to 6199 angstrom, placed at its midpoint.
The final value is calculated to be 0.01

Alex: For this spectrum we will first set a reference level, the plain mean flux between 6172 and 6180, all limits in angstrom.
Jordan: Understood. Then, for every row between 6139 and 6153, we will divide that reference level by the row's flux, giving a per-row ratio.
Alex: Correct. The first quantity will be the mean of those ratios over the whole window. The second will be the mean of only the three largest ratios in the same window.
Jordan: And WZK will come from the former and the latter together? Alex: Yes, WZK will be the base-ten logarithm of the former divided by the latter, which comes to -0.012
